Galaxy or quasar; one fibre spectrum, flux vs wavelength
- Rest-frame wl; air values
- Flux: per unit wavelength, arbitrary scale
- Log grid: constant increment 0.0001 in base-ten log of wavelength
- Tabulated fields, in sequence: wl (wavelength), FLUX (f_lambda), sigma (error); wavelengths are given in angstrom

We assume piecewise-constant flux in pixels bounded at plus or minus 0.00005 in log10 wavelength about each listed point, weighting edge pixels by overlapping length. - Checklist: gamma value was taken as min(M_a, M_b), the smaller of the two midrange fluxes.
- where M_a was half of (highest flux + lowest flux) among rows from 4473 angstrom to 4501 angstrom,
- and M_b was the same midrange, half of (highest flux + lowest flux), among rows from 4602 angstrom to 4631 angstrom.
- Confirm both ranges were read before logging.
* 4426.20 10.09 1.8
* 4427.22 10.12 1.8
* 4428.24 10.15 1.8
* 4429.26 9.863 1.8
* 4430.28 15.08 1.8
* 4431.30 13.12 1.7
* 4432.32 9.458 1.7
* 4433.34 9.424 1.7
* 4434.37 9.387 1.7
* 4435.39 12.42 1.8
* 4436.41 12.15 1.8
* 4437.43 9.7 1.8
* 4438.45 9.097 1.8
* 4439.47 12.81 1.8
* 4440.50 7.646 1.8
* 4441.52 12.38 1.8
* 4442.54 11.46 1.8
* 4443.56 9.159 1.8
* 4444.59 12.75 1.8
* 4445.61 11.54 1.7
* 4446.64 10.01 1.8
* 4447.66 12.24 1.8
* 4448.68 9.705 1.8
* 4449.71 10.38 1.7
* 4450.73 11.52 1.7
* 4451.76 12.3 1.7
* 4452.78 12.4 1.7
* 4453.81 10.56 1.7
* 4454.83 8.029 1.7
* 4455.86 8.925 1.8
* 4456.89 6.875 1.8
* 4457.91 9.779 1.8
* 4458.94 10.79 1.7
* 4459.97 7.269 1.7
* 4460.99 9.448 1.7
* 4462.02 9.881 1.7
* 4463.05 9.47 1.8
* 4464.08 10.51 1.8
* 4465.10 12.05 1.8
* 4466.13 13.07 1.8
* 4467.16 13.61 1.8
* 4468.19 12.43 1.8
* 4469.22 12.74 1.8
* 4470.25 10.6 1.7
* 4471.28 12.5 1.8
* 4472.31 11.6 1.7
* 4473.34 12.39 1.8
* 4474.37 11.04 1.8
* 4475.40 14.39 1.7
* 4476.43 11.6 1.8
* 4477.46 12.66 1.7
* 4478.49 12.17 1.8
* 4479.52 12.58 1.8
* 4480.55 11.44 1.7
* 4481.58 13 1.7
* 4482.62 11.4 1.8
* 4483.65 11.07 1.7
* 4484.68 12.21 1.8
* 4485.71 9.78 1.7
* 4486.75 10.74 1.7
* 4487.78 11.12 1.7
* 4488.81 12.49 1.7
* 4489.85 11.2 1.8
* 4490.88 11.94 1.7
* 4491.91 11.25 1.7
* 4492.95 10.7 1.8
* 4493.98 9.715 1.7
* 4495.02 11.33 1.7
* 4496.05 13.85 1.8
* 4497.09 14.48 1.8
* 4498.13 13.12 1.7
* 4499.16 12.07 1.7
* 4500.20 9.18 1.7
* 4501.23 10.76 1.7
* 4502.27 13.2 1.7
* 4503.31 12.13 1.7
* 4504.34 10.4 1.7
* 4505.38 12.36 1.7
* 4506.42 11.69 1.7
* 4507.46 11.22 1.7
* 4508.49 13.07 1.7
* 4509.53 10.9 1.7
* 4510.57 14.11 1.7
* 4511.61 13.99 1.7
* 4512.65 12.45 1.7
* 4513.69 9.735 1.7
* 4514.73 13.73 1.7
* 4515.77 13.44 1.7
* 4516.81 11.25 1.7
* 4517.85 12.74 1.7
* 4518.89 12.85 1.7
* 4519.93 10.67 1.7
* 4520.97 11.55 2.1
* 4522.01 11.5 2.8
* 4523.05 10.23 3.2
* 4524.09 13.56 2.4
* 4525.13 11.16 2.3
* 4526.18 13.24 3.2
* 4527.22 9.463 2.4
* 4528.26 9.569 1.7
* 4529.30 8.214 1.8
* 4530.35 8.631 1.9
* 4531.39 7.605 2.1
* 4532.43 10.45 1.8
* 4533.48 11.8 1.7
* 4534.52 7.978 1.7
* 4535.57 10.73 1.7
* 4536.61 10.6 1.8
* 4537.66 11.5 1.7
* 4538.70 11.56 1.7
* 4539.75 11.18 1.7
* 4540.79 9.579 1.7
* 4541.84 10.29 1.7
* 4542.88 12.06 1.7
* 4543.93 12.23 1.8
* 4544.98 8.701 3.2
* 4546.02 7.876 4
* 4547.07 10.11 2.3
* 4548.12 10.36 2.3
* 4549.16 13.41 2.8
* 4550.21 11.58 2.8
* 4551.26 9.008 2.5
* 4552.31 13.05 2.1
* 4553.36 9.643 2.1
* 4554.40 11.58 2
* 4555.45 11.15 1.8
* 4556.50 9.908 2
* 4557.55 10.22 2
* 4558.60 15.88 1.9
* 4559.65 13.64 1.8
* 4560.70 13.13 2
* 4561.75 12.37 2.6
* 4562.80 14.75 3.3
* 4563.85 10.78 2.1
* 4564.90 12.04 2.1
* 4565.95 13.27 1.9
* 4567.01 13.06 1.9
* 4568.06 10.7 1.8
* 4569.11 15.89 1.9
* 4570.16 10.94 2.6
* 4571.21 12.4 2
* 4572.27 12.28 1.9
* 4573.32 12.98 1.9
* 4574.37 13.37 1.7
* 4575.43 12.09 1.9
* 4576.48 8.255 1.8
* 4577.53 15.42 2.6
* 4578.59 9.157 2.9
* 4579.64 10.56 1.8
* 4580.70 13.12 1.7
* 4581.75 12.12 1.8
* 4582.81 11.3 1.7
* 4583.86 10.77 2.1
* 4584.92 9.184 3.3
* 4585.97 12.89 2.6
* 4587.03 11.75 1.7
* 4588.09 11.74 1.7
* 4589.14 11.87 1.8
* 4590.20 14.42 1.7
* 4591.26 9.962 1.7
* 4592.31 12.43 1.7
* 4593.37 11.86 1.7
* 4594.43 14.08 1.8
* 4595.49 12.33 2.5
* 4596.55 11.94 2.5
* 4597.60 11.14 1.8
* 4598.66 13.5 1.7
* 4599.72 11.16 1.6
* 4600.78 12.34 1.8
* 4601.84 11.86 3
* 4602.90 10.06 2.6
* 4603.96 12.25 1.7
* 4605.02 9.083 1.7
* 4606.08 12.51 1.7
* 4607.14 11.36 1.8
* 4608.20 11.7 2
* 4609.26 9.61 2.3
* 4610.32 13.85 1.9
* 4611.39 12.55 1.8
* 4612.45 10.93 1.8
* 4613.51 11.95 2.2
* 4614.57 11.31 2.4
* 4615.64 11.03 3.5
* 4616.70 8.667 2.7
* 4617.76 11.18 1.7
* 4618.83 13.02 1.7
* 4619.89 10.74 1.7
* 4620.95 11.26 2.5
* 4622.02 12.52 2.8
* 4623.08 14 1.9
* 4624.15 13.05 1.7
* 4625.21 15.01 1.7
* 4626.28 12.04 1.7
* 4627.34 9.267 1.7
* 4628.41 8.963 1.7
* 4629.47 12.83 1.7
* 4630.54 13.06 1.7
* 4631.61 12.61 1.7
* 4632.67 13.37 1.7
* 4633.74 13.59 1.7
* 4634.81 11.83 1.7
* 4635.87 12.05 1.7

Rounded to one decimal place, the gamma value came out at 11.8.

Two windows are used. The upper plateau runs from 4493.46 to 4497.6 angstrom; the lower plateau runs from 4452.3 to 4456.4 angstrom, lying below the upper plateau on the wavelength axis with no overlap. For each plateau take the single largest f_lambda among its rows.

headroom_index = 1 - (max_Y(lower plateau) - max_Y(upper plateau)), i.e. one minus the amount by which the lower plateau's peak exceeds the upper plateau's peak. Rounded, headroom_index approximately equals 3.1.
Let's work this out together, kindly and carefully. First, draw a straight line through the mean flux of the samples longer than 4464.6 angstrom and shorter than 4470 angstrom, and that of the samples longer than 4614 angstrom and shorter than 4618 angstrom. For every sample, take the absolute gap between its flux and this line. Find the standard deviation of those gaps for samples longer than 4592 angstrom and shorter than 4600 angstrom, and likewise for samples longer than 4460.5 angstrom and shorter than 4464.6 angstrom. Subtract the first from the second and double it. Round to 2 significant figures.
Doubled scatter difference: -1.0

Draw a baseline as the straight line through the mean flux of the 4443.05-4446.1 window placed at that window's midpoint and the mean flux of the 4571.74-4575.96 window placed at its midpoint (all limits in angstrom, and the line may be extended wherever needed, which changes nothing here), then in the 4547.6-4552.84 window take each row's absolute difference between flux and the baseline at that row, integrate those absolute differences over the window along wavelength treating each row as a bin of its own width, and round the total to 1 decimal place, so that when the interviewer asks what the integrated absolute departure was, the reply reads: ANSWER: 8.3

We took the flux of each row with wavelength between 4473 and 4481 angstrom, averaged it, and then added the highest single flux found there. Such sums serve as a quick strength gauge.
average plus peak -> 27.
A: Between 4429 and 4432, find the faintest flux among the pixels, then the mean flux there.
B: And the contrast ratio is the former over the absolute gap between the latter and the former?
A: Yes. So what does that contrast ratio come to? 3.5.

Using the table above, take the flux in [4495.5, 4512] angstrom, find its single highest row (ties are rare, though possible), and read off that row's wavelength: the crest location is 4497.09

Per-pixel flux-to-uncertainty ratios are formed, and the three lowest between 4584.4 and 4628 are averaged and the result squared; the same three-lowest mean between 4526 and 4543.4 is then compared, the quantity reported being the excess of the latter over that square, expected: -5.4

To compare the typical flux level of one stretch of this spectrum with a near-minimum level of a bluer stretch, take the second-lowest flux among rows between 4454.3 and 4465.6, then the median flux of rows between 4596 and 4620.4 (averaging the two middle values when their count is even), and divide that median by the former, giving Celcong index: 1.56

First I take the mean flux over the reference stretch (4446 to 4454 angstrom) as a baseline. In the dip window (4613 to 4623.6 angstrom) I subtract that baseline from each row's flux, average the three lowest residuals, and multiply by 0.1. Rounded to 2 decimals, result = -0.10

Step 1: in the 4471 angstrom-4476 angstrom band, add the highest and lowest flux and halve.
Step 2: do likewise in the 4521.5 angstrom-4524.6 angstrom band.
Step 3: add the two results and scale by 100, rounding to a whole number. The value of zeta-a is 2461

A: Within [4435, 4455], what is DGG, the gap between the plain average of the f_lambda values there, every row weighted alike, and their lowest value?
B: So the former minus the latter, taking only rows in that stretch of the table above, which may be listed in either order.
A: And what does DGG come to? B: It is 3.3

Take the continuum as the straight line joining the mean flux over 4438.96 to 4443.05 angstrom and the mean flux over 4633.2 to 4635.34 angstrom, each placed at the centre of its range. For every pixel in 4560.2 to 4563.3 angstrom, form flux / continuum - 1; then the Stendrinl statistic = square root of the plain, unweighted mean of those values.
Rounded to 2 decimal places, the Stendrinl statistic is 0.33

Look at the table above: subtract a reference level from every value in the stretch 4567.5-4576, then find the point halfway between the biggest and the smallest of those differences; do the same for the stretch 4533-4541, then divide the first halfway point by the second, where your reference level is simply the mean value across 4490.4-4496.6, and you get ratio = -1.2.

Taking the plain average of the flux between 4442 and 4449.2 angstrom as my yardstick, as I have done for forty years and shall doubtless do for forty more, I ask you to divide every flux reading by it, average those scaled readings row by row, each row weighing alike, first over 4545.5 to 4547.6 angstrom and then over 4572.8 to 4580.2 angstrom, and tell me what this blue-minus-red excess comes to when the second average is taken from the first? -0.25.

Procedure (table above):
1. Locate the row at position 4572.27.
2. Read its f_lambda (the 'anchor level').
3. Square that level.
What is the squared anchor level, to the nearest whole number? 151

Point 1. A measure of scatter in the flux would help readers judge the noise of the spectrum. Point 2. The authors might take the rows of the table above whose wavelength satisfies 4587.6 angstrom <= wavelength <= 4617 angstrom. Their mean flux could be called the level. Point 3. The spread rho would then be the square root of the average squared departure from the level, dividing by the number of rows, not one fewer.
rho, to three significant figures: 1.37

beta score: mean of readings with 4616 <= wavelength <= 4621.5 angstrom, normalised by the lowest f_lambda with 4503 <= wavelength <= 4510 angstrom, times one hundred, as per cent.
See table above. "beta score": 106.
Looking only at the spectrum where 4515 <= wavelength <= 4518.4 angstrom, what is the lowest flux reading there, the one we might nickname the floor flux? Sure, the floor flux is 11.25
